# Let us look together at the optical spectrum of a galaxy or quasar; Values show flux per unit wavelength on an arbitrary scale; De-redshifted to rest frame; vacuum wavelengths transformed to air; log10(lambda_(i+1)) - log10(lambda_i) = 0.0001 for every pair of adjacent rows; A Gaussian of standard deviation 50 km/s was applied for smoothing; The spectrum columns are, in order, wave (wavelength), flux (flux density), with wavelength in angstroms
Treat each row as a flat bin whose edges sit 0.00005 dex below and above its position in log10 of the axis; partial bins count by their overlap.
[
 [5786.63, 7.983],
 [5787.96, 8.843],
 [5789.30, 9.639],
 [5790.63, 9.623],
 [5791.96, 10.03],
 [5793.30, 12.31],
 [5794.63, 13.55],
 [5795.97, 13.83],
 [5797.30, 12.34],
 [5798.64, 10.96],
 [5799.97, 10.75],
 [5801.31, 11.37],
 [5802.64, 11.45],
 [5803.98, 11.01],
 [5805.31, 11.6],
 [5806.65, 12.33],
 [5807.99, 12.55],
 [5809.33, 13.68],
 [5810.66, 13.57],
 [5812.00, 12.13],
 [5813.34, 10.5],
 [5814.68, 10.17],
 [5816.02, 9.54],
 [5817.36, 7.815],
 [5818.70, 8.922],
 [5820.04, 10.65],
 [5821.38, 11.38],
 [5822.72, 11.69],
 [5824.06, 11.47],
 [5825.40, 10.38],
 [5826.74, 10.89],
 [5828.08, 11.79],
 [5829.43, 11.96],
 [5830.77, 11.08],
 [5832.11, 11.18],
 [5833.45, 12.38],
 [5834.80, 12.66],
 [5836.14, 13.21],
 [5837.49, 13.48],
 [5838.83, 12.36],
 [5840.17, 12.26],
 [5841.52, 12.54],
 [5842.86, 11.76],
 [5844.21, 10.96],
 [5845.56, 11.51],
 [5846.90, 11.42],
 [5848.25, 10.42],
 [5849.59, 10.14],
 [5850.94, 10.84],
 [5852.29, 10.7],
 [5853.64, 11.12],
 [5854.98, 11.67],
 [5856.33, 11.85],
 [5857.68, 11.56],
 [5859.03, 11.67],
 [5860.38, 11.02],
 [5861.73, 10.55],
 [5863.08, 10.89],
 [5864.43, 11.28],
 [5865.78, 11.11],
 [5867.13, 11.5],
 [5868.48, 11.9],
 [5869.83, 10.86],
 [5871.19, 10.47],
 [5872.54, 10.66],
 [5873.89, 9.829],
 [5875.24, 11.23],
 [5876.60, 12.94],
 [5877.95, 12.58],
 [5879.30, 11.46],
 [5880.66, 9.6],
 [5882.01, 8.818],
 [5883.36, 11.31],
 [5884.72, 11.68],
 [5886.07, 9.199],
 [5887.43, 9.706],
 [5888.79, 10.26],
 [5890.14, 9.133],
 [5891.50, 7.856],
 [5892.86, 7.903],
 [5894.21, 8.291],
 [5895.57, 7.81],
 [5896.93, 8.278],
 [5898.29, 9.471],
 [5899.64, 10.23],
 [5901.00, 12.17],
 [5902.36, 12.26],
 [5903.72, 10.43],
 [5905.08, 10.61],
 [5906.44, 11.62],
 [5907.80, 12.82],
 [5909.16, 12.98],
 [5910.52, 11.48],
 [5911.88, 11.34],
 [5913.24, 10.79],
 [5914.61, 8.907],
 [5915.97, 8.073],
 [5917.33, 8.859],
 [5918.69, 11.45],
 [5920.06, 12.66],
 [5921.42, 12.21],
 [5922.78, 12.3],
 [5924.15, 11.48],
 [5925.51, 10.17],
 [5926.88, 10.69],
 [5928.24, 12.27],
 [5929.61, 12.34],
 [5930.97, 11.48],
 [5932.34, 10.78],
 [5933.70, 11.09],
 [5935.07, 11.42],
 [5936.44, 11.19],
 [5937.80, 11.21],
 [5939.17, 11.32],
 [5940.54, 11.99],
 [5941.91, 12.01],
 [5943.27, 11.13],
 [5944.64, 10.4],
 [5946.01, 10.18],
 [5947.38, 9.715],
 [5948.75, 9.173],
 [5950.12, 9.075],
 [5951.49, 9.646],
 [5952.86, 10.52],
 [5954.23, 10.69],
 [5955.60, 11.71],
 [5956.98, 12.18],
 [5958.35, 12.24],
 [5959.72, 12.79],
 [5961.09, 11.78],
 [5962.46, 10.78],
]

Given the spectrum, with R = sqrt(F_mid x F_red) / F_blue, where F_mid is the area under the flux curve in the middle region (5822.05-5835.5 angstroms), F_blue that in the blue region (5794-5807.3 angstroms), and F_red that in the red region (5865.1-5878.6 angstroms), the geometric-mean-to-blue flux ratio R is 0.97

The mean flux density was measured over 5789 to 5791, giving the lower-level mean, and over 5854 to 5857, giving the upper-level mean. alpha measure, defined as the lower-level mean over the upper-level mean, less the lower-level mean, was -8.8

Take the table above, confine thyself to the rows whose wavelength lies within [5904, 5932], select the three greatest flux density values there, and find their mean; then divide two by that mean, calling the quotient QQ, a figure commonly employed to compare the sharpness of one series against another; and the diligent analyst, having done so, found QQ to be 0.156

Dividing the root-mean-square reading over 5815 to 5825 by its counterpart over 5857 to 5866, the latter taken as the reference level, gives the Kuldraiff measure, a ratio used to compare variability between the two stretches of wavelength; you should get 0.92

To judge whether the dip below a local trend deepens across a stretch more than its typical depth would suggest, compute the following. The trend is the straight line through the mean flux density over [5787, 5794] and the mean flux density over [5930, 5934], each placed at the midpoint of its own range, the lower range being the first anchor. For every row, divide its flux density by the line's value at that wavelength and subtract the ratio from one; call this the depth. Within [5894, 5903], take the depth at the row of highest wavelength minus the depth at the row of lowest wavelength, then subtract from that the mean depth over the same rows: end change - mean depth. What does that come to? -0.46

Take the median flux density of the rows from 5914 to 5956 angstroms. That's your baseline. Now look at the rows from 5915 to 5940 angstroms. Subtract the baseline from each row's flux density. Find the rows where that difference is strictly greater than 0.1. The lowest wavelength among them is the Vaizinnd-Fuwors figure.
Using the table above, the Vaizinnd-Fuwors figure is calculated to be 5918.69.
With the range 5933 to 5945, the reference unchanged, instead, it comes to 5935.07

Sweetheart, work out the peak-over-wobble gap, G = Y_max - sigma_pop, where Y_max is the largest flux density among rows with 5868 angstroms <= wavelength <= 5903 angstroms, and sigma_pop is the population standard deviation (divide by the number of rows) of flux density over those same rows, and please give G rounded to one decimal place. 11.4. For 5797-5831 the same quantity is 12.4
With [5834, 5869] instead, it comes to 12.7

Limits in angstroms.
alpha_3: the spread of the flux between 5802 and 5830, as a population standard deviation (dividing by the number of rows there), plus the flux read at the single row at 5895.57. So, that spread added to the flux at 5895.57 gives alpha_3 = 9.2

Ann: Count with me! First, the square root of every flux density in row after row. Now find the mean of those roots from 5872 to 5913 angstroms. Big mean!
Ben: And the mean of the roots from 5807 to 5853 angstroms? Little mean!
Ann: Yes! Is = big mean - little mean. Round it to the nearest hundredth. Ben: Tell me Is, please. -0.15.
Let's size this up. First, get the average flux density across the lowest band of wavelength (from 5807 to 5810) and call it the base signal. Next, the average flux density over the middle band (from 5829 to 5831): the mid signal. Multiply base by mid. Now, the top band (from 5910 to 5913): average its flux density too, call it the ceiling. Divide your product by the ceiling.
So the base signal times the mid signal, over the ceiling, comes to 13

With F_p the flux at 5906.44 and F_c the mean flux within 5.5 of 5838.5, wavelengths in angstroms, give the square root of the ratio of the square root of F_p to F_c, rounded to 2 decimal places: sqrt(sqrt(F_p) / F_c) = 0.52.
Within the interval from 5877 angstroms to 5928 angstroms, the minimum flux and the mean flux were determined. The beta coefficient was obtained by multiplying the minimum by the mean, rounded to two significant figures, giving 82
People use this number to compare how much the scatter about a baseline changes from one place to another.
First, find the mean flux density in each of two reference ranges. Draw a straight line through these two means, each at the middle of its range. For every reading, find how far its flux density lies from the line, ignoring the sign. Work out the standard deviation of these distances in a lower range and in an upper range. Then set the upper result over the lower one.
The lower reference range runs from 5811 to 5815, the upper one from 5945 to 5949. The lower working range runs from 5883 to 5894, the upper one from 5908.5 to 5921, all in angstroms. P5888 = 0.9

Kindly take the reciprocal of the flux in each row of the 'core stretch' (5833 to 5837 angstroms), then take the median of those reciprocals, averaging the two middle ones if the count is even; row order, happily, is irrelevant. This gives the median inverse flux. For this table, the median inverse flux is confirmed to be 0.079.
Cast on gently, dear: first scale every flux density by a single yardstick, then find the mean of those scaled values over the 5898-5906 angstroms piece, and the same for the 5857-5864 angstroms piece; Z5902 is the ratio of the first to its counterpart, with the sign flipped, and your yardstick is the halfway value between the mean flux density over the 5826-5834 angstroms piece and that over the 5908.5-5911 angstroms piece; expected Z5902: -0.98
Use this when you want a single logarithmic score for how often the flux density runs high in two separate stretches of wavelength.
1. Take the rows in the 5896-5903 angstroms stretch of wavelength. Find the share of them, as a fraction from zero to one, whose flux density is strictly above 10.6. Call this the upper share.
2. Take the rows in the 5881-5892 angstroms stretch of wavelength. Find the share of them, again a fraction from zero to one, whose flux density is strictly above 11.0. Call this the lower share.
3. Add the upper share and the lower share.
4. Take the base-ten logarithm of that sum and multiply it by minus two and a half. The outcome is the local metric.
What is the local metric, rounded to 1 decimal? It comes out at 0.5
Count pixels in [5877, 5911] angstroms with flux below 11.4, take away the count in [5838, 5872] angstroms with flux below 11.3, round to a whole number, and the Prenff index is 3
